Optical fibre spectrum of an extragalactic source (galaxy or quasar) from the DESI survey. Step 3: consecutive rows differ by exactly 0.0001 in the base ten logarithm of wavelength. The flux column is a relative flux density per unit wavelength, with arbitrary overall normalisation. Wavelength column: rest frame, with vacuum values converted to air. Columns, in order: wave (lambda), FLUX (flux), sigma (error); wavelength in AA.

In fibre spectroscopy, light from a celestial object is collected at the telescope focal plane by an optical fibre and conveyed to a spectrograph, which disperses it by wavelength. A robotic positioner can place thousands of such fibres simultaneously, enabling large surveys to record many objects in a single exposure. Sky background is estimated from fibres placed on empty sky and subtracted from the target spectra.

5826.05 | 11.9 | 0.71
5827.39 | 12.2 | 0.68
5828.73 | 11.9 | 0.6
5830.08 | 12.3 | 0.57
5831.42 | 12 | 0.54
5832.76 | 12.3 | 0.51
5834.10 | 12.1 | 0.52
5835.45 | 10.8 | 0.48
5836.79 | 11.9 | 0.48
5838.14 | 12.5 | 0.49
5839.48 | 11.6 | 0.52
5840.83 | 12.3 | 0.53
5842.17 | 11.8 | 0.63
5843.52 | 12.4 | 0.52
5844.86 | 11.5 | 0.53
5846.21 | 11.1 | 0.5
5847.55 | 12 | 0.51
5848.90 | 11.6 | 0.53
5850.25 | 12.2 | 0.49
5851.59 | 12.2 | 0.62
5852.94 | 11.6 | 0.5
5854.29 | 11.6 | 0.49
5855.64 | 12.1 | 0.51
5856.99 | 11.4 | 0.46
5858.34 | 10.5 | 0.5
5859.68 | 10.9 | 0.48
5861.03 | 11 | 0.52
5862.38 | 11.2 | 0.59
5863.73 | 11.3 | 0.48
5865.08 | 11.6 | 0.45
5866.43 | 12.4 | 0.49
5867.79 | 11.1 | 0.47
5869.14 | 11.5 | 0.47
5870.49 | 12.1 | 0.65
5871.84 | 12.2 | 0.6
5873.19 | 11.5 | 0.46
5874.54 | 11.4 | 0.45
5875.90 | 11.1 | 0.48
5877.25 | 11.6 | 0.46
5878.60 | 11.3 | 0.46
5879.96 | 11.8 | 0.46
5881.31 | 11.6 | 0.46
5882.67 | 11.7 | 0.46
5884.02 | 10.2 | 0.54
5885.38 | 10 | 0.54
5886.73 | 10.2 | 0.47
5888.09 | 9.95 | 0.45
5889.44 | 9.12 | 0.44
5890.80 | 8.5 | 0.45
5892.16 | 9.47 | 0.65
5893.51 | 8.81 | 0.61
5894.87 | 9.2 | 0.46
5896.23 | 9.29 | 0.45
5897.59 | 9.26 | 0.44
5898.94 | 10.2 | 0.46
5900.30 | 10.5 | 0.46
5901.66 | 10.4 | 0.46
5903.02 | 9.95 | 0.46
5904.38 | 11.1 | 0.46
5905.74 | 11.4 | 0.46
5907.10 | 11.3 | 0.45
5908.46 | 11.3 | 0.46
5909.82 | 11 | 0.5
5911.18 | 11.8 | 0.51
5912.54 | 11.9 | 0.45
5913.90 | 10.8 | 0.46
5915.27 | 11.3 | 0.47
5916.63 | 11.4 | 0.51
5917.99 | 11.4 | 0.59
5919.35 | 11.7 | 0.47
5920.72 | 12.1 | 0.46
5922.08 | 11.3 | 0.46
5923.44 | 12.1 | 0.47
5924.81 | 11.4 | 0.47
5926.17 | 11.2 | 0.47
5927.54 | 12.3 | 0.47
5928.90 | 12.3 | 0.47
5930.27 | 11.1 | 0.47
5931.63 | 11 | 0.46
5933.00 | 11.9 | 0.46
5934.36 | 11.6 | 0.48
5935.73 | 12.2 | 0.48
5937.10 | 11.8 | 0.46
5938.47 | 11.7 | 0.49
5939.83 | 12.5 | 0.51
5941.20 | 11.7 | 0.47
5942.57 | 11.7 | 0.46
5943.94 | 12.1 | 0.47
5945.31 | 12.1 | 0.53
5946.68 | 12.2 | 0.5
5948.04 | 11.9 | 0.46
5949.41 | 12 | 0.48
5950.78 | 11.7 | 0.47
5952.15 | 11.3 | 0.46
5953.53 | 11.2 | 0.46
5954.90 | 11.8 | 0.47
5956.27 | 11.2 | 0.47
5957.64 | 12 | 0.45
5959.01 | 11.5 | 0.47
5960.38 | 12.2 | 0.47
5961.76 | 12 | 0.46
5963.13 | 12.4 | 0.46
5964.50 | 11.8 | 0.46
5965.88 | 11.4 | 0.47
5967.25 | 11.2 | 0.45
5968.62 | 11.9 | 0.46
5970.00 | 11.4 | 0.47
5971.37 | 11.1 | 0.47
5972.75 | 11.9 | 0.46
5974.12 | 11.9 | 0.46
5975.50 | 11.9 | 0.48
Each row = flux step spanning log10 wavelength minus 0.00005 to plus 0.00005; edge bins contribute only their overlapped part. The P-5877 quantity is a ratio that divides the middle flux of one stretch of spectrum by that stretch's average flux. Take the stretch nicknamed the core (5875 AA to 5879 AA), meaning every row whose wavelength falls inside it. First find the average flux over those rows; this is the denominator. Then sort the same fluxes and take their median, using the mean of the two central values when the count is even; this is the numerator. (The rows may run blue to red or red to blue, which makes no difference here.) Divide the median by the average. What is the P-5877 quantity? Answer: 1.00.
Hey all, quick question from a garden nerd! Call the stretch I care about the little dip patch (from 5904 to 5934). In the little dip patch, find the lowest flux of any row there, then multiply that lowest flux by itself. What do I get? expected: 117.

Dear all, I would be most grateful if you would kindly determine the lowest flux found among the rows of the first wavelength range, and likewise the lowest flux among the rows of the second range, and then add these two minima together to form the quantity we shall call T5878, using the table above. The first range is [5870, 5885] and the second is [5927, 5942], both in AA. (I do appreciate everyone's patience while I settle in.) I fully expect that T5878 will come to 21.2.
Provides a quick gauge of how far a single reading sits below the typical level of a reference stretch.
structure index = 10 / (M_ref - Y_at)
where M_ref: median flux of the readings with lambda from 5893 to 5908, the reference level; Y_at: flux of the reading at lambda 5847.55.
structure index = -5.6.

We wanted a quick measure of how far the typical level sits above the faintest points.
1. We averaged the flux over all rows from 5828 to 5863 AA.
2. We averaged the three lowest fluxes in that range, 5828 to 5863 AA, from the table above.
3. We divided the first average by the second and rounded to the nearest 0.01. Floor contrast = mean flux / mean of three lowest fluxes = 1.09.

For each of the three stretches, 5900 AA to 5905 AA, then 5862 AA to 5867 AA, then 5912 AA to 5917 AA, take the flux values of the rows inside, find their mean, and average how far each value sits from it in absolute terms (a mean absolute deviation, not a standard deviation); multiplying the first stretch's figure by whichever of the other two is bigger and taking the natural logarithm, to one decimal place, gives -2.1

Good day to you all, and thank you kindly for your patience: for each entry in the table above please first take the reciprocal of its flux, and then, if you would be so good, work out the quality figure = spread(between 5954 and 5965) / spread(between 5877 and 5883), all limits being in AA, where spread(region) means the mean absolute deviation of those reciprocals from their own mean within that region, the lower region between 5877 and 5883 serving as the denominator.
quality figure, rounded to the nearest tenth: 2.3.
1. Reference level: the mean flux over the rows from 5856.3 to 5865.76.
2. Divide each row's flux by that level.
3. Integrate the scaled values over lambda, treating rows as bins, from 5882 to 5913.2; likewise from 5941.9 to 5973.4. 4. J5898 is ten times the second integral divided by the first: 11.5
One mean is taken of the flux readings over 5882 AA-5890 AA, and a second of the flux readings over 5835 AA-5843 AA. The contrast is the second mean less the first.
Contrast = 1.6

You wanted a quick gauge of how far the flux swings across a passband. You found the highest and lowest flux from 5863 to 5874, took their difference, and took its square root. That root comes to 1.1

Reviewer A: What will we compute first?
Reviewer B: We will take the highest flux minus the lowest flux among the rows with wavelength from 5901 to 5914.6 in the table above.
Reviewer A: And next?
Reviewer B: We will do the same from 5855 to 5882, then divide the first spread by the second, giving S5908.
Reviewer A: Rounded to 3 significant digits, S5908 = 1.03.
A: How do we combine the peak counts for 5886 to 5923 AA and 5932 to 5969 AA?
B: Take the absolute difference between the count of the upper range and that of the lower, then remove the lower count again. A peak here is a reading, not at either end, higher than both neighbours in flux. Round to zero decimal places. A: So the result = -4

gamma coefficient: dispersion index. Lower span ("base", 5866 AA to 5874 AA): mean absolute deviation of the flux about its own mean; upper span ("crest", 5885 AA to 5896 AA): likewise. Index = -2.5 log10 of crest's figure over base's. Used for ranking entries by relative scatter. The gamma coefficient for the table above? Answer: -0.15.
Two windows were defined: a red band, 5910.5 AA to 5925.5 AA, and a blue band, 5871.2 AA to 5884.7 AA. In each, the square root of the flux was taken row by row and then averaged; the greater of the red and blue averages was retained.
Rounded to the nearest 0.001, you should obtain 3.400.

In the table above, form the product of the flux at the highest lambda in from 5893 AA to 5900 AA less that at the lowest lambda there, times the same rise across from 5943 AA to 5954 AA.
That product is -1.3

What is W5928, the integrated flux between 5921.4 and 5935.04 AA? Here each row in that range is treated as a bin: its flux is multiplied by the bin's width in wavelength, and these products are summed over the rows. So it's 159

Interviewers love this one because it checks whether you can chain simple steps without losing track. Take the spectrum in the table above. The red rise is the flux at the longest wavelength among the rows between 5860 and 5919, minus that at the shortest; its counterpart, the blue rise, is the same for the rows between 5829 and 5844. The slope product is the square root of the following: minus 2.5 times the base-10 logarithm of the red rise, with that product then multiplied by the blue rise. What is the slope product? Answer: 0.32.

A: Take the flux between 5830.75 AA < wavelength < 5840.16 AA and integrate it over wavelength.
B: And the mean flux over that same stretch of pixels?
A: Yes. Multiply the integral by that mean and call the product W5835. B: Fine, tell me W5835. 1329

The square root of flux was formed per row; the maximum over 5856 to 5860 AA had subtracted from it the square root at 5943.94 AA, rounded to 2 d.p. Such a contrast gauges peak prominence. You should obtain -0.10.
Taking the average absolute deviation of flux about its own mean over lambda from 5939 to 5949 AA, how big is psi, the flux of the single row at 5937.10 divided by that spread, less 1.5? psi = 51.1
